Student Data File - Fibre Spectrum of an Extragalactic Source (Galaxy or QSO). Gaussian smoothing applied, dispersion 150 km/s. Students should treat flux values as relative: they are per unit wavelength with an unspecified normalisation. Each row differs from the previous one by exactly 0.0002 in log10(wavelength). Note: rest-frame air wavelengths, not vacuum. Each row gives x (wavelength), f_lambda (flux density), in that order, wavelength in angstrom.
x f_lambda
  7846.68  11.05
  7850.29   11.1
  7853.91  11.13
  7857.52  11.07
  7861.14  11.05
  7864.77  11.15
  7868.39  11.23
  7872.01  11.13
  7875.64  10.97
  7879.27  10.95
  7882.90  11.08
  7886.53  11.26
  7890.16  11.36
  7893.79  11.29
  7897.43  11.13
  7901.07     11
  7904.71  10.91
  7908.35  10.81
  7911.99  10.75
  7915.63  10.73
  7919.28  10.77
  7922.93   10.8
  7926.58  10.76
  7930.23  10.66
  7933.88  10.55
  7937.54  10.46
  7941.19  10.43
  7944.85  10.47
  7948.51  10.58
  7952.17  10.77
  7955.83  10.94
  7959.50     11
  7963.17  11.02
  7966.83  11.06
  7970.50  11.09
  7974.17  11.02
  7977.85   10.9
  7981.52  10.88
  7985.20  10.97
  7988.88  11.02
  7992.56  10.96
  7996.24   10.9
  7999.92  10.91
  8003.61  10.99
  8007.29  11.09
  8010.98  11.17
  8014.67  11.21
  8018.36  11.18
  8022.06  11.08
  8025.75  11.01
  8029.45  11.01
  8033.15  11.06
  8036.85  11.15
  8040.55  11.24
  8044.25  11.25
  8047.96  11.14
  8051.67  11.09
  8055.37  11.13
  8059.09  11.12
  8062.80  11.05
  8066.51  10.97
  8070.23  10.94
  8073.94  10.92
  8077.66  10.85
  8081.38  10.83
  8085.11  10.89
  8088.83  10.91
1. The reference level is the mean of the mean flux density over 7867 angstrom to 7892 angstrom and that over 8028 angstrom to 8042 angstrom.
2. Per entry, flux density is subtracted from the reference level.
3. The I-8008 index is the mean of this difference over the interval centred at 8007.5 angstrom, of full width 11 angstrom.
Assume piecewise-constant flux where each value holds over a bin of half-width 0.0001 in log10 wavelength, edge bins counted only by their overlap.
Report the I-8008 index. 0.04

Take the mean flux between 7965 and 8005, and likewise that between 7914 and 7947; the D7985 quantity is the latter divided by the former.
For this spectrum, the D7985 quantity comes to 0.97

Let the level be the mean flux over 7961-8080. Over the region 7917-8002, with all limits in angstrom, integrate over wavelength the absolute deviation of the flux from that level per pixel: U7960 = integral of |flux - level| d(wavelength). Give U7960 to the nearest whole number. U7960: 19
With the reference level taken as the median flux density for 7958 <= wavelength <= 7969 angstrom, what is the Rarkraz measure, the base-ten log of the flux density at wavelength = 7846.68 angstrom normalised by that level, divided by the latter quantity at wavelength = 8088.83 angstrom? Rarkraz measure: -0.3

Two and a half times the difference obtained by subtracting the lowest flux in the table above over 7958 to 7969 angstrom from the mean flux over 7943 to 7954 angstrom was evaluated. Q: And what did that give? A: -1.0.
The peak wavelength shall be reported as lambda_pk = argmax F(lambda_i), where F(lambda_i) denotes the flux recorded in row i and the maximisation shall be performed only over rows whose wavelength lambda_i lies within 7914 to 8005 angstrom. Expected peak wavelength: 7970.50 angstrom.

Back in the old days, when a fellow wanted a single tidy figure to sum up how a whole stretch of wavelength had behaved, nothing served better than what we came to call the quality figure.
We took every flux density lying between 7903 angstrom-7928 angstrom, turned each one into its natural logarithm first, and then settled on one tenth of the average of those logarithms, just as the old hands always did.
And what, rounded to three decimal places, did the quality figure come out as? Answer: 0.238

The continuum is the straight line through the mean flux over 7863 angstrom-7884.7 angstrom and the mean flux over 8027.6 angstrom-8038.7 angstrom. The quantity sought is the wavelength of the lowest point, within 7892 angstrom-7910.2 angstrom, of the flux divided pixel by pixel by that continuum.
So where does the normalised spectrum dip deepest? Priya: 7908.35 angstrom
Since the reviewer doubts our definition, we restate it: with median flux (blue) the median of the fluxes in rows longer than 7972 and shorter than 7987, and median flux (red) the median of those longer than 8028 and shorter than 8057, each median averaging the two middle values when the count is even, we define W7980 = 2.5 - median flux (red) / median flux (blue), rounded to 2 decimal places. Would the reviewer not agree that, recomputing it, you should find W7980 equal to 1.48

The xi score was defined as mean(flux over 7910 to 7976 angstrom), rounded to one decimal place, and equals 10.8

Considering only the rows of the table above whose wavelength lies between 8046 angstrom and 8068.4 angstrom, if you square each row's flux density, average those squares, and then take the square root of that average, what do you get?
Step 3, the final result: 11.1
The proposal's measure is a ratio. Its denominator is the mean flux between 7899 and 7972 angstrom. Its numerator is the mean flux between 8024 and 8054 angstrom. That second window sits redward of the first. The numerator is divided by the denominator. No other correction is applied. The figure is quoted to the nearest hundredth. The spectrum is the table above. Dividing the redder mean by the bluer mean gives 1.03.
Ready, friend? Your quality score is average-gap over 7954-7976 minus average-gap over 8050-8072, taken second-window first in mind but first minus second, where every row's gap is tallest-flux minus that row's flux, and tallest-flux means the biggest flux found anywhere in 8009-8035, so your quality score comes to 0.0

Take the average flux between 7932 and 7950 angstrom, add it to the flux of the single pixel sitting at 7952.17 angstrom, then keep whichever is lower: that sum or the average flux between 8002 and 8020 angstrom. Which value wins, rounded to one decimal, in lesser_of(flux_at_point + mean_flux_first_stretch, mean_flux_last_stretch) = 11.1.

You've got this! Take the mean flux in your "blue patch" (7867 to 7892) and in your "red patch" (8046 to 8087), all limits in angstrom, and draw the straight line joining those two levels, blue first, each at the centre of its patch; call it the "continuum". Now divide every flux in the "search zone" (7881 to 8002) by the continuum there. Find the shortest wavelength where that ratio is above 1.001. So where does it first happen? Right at 7886.53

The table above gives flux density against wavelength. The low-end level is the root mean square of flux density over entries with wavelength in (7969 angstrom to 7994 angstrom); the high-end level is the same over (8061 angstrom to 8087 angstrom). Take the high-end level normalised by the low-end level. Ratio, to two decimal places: 0.99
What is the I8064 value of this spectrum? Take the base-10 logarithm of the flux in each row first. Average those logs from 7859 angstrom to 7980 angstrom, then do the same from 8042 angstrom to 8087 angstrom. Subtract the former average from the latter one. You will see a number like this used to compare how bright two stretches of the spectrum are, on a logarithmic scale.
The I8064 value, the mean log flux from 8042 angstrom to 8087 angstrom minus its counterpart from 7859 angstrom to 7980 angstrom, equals 0.004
